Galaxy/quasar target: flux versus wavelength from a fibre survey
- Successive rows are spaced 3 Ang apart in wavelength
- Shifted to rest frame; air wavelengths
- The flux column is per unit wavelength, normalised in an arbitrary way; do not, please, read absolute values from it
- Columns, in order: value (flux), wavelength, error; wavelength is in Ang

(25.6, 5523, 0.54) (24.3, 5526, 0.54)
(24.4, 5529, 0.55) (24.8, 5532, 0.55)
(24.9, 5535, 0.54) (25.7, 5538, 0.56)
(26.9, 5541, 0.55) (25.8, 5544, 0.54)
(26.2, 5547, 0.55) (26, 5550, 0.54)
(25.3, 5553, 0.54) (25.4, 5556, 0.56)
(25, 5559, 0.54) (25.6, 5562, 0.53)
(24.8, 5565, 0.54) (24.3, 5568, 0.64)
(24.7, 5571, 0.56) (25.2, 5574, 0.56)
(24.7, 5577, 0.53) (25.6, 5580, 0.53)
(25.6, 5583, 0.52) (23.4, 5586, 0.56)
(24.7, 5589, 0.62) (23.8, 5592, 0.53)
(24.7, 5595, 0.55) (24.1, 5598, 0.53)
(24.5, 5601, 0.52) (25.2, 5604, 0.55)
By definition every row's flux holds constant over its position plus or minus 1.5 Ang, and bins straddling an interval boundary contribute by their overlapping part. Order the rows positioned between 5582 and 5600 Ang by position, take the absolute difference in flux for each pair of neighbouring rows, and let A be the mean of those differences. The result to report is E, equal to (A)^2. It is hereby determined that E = 1.39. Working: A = 1.18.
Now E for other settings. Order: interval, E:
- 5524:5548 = 0.34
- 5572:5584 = 0.22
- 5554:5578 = 0.28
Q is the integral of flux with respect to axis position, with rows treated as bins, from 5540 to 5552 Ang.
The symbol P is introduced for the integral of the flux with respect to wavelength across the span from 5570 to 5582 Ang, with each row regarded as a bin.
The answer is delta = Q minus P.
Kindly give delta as 13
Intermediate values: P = 301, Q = 314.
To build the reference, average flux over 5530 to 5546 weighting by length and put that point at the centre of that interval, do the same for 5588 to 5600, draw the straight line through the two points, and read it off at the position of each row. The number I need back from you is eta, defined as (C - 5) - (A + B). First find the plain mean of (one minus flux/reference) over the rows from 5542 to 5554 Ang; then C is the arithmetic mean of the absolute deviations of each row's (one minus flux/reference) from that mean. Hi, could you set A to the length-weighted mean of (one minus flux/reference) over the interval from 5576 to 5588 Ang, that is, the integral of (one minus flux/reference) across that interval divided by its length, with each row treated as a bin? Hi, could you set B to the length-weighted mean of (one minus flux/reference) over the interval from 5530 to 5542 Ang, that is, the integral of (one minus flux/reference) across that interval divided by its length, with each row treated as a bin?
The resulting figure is -4.99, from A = -0.0094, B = 0.0067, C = 0.011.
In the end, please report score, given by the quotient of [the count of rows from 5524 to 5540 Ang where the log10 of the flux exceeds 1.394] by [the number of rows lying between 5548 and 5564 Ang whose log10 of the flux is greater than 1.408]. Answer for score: 1.5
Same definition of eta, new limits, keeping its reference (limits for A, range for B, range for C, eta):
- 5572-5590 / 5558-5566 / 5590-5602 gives -4.97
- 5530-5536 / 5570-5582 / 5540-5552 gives -5.01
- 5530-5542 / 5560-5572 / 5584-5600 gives -4.99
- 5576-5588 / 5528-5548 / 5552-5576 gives -4.98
